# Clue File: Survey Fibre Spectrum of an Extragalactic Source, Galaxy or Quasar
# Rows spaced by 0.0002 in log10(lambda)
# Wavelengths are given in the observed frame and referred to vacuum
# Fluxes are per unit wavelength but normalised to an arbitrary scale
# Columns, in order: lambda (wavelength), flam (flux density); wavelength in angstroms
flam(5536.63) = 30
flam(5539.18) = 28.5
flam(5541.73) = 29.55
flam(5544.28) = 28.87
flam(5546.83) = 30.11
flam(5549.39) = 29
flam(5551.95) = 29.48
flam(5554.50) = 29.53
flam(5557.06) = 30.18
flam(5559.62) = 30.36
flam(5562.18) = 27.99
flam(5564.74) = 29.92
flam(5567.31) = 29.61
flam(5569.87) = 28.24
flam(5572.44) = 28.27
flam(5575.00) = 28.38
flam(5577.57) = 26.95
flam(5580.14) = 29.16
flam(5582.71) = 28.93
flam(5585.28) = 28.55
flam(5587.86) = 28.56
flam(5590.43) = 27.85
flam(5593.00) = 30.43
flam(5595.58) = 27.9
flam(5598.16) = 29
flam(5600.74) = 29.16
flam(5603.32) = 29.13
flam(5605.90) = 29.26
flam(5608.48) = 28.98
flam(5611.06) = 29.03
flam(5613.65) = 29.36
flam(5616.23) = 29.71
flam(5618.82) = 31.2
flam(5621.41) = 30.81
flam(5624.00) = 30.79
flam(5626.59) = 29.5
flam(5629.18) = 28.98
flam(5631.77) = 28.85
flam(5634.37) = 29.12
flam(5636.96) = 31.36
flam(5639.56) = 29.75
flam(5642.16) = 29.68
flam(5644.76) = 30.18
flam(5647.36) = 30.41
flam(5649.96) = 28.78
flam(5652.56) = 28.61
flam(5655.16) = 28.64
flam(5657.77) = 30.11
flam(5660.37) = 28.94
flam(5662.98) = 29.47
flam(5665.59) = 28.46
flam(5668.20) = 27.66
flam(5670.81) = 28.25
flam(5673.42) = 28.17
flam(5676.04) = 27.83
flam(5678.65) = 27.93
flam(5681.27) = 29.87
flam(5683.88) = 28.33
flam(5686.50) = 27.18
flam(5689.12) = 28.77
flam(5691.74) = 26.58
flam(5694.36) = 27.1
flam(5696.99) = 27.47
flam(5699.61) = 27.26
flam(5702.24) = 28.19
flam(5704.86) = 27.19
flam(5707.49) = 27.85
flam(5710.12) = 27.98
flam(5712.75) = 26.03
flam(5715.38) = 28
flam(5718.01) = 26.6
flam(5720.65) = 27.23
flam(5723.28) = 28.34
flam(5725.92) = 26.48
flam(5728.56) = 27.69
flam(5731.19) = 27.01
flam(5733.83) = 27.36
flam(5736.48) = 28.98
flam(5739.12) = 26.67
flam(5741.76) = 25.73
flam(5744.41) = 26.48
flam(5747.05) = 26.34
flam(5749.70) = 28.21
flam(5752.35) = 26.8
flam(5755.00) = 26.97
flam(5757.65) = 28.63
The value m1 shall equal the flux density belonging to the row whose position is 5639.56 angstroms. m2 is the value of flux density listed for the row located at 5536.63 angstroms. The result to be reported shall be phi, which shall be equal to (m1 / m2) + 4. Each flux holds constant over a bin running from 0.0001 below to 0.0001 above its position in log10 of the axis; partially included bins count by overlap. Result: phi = 4.99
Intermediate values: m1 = 29.75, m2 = 30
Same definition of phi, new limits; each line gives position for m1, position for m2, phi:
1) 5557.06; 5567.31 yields 5.02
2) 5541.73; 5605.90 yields 5.01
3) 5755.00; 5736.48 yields 4.93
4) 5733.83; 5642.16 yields 4.92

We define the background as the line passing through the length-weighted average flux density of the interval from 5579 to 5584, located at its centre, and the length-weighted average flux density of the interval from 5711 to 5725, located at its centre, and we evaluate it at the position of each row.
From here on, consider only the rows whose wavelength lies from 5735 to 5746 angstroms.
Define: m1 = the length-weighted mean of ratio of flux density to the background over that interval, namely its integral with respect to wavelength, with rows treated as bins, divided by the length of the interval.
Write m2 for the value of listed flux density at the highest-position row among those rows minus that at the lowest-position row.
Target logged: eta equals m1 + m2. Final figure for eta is -1.5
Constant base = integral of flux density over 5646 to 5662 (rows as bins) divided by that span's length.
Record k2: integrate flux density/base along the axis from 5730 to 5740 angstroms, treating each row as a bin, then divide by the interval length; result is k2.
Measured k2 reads 0.94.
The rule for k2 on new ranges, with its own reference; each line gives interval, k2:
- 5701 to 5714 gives 0.94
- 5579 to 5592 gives 0.98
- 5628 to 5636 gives 0.99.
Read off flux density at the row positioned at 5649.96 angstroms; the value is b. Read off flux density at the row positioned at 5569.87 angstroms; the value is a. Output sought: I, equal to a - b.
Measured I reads -0.5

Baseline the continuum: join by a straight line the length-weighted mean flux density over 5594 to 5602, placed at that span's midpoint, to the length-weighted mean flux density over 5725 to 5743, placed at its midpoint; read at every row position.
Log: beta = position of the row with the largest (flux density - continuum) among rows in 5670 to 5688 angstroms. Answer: 5681.27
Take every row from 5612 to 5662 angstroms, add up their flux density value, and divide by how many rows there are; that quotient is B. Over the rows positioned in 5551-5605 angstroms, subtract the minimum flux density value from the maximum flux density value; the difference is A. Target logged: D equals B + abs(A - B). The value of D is 56.0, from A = 3.5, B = 29.7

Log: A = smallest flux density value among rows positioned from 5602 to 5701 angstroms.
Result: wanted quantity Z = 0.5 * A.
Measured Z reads 13.3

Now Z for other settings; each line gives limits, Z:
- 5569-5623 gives 13.5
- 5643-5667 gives 14.2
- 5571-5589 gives 13.5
